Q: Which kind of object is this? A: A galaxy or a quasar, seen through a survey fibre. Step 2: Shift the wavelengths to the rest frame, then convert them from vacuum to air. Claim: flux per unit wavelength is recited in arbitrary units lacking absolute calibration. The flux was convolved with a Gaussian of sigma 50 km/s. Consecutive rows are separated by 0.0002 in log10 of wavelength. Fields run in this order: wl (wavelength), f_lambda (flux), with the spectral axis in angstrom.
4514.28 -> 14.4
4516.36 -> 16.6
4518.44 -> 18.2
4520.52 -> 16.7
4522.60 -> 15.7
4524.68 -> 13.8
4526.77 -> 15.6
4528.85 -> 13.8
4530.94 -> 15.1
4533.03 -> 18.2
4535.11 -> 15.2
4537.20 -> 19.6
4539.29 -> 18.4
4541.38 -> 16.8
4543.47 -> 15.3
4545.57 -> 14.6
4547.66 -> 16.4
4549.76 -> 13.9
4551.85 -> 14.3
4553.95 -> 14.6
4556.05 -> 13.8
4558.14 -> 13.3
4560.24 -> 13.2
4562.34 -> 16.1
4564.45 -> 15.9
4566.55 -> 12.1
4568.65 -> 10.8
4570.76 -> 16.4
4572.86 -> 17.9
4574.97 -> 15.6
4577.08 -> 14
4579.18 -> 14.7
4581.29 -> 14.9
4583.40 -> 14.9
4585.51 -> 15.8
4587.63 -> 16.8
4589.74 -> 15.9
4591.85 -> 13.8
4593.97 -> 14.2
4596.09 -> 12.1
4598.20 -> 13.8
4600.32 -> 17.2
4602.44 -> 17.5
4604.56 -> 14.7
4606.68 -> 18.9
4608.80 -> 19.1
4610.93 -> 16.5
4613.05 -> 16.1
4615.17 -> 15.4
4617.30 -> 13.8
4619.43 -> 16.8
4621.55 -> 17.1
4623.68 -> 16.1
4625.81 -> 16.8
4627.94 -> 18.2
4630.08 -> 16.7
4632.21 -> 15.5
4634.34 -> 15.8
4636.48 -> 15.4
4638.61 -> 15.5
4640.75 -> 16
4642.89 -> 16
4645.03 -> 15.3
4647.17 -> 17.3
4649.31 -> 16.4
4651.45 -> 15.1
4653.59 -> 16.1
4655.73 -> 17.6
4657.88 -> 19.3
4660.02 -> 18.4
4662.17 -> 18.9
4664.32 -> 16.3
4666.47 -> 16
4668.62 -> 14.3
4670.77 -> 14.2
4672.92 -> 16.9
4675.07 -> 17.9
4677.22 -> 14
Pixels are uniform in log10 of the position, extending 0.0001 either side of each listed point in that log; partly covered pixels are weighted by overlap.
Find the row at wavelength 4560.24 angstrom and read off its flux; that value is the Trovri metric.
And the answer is 13.2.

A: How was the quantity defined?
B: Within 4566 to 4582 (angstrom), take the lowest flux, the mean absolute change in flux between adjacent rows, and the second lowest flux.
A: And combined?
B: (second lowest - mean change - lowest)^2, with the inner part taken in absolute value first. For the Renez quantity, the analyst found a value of 0.34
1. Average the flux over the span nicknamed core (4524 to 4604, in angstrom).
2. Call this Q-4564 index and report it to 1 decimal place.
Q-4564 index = 15.2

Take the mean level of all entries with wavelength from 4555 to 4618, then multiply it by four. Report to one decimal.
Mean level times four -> 60.7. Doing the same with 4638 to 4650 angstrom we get 64.3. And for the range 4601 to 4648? 65.5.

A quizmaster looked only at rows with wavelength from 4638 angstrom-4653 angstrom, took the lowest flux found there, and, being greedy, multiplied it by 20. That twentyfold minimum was 302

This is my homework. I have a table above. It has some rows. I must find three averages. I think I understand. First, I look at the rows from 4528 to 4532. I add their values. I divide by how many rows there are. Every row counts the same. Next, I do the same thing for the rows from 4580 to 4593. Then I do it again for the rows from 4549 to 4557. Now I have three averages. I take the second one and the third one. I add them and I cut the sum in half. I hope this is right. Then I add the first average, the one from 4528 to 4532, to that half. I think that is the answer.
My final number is 29.2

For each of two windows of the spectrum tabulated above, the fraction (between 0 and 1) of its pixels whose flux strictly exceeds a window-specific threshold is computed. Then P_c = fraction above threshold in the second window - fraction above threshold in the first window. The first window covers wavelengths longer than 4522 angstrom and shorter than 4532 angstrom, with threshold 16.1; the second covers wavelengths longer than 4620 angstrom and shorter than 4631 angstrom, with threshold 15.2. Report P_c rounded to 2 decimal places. 1.00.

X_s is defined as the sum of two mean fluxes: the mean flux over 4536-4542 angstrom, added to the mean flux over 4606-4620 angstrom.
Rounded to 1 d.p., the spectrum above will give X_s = 34.9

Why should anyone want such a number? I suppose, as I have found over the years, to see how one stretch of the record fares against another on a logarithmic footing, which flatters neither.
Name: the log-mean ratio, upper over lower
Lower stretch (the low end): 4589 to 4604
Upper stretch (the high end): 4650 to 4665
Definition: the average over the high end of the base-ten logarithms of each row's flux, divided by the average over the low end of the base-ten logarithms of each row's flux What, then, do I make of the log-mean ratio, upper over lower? 1.06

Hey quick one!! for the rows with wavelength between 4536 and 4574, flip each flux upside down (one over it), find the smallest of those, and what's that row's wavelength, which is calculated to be 4537.20 angstrom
